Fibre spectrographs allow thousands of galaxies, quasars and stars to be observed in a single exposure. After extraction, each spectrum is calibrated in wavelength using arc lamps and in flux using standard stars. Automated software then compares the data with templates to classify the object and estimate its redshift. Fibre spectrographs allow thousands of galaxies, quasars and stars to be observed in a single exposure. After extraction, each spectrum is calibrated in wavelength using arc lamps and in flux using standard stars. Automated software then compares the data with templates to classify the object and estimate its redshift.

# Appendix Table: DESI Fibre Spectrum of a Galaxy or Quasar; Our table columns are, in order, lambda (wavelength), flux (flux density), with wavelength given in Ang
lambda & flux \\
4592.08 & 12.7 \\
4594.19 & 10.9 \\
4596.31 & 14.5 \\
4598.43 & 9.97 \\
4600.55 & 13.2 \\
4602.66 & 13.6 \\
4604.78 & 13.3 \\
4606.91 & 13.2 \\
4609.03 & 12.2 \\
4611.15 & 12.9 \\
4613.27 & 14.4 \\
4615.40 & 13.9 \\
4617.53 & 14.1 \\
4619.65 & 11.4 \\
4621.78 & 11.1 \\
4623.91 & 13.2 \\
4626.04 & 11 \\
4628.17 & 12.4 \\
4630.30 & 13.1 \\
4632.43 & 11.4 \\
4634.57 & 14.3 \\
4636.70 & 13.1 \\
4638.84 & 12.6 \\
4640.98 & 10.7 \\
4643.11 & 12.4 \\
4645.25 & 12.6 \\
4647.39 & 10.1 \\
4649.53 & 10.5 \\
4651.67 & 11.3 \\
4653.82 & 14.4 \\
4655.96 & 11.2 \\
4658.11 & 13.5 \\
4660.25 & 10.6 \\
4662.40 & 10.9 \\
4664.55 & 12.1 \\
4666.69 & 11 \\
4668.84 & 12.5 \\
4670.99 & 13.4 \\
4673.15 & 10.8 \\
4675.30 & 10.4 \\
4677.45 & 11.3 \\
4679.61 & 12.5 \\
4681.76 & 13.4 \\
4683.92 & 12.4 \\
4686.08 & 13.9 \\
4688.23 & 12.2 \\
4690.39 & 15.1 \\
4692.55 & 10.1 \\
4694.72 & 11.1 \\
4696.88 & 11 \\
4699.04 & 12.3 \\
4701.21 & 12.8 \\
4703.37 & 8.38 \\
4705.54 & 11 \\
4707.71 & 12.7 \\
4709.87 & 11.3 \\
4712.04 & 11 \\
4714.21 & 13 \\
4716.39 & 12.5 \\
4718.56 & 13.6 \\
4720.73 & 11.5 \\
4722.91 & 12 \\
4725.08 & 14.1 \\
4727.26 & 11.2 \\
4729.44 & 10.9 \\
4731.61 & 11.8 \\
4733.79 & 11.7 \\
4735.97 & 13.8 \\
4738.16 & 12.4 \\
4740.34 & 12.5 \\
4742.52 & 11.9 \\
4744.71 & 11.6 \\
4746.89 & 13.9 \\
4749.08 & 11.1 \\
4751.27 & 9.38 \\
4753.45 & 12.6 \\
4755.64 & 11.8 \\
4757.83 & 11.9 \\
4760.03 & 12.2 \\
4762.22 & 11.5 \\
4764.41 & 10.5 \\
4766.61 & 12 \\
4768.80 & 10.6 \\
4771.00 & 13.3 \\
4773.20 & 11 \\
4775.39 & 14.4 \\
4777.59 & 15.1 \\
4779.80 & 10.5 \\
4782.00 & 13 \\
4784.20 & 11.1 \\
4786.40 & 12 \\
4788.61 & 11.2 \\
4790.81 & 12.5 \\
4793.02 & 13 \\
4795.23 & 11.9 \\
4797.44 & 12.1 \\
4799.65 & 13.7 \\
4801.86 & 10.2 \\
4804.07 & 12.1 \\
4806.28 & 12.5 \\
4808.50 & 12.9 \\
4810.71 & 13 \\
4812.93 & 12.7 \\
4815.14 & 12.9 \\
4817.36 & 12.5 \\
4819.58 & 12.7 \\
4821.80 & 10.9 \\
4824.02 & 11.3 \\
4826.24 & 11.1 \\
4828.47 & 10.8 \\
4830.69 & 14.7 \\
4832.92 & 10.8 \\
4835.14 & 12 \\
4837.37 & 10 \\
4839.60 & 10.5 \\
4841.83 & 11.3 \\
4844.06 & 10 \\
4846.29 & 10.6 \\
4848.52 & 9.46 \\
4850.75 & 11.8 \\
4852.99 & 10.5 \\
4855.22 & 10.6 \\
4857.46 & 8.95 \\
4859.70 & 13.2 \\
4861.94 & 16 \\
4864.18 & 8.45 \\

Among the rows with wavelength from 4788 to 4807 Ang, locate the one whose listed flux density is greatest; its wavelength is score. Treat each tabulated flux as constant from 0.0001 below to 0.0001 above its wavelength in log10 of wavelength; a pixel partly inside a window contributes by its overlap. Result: 4799.65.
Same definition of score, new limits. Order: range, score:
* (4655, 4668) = 4658.11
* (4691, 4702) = 4701.21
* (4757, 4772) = 4771.00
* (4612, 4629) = 4613.27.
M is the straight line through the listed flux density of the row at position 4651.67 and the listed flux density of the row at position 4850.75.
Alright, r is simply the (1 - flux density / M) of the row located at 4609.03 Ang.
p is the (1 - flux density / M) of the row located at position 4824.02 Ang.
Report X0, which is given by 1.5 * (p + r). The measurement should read -0.08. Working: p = 0.04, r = -0.09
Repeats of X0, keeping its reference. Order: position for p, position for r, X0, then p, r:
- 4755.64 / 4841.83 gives 0.03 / -0.02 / 0.04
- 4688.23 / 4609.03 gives -0.24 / -0.07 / -0.09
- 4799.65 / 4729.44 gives -0.18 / -0.17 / 0.05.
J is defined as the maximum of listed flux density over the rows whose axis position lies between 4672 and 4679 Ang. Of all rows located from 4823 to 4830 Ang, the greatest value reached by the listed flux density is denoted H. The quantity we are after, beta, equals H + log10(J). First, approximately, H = 11.3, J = 11.3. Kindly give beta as 12.4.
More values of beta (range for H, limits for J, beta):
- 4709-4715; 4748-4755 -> 14.1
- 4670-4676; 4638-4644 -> 14.5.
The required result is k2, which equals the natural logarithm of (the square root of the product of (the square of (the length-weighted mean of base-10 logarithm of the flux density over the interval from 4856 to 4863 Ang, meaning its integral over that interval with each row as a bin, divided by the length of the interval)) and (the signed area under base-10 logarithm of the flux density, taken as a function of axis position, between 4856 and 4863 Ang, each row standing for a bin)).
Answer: 1.10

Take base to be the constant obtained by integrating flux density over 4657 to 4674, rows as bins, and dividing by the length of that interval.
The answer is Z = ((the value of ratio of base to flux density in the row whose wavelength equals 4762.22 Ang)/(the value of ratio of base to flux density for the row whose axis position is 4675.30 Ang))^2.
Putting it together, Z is 0.82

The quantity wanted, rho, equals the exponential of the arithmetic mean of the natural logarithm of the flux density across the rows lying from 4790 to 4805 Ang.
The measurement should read 12.2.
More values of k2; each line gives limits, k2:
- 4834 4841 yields 1.02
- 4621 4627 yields 1.00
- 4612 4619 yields 1.17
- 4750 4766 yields 1.47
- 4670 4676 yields 0.98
